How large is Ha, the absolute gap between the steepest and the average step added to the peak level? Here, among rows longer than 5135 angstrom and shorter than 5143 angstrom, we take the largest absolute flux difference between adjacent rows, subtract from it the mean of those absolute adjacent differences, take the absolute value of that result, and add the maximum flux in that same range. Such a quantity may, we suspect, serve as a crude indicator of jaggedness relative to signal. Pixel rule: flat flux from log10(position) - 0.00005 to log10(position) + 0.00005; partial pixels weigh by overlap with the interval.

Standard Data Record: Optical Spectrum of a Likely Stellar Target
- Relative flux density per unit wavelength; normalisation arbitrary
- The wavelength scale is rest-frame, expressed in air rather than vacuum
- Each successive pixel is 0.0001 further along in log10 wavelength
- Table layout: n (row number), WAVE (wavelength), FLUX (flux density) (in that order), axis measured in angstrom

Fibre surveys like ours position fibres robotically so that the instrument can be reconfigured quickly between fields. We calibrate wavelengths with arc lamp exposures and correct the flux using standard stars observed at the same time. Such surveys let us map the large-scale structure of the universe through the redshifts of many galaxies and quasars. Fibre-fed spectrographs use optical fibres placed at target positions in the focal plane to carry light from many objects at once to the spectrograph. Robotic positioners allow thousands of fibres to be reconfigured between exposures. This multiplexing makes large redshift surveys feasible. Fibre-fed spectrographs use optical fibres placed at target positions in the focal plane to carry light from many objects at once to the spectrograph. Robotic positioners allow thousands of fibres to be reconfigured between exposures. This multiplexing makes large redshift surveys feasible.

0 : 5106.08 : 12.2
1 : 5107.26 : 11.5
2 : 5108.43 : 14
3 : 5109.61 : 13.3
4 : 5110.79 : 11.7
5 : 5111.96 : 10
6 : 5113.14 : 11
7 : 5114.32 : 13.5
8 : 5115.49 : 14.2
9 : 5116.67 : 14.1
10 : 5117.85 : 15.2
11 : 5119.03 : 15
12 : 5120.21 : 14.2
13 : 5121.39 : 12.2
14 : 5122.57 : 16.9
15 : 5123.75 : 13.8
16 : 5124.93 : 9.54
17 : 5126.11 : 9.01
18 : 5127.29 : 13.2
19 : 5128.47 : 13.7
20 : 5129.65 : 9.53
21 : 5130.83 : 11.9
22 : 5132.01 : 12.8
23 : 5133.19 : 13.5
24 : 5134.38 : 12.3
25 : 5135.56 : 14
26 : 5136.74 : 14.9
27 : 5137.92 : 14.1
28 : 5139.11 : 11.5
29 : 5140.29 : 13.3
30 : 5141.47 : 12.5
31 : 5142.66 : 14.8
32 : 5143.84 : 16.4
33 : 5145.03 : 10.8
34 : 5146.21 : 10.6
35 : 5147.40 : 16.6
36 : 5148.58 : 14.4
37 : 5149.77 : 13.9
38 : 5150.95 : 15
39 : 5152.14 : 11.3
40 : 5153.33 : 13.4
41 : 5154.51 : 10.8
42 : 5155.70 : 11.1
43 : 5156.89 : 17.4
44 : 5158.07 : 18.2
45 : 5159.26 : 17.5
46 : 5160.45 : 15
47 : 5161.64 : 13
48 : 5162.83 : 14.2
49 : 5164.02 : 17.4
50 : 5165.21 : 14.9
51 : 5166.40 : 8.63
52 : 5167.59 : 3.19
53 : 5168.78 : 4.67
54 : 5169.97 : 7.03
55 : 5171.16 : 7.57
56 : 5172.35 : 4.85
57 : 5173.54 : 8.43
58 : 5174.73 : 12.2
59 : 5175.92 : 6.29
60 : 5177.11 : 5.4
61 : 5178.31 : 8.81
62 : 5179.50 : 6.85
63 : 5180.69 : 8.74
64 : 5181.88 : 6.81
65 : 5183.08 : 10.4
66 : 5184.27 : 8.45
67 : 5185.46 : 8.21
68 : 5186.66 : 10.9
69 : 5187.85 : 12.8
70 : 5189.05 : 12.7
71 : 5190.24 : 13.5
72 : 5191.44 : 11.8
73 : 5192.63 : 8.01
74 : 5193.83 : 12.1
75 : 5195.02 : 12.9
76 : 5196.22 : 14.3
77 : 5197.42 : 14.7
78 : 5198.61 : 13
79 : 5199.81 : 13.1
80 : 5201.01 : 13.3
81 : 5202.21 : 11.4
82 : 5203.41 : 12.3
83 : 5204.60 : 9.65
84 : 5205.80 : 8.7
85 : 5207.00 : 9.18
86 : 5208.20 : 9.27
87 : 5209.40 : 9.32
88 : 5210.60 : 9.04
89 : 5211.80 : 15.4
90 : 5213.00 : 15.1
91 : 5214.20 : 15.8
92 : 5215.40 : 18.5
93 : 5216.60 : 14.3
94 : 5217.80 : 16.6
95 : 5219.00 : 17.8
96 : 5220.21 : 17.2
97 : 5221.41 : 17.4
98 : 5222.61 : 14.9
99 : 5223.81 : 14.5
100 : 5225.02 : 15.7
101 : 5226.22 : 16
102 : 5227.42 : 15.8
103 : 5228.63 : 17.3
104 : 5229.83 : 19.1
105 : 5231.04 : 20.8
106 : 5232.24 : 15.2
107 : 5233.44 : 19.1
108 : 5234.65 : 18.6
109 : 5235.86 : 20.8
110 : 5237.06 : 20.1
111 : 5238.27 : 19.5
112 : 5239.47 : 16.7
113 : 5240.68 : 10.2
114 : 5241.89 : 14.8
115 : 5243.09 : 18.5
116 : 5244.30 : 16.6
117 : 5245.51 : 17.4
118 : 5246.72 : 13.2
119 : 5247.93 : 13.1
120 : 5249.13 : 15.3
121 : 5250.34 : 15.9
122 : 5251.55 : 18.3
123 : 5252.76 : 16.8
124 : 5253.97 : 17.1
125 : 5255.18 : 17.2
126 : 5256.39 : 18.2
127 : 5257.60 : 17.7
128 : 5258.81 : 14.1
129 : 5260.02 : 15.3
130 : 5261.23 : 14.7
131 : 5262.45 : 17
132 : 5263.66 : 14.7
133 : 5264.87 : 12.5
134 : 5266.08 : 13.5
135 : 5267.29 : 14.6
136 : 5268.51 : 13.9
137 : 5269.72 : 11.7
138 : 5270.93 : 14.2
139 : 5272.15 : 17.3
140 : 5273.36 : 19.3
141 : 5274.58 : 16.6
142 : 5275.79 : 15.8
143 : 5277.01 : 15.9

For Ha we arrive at 16.0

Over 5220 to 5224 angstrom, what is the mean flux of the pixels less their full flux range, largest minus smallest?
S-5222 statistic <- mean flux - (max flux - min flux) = 13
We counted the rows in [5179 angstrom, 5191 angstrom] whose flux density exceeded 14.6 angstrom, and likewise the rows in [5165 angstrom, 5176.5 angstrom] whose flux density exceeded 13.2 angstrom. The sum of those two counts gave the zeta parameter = 1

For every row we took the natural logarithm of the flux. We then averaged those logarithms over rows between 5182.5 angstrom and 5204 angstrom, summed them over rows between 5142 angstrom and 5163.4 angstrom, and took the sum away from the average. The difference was -45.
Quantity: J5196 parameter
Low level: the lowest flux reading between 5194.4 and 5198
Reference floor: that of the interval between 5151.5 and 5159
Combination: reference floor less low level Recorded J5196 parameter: -2.1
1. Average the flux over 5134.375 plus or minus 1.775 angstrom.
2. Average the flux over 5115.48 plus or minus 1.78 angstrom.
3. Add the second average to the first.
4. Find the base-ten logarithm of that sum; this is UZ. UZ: 1.43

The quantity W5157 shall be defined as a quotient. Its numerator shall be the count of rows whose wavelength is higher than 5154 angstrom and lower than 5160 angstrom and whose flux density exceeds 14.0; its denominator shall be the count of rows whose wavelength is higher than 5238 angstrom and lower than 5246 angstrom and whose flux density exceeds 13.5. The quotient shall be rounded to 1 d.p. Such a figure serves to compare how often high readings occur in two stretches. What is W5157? 0.5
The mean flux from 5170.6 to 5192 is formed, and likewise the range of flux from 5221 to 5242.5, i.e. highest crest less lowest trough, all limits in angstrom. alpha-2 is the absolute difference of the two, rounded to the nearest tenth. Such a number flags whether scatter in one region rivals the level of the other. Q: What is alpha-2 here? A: 1.4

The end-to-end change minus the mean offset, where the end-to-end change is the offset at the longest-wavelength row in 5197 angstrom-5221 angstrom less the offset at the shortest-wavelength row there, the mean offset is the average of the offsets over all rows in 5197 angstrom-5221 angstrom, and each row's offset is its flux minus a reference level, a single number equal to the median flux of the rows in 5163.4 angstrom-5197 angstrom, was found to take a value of -2.0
